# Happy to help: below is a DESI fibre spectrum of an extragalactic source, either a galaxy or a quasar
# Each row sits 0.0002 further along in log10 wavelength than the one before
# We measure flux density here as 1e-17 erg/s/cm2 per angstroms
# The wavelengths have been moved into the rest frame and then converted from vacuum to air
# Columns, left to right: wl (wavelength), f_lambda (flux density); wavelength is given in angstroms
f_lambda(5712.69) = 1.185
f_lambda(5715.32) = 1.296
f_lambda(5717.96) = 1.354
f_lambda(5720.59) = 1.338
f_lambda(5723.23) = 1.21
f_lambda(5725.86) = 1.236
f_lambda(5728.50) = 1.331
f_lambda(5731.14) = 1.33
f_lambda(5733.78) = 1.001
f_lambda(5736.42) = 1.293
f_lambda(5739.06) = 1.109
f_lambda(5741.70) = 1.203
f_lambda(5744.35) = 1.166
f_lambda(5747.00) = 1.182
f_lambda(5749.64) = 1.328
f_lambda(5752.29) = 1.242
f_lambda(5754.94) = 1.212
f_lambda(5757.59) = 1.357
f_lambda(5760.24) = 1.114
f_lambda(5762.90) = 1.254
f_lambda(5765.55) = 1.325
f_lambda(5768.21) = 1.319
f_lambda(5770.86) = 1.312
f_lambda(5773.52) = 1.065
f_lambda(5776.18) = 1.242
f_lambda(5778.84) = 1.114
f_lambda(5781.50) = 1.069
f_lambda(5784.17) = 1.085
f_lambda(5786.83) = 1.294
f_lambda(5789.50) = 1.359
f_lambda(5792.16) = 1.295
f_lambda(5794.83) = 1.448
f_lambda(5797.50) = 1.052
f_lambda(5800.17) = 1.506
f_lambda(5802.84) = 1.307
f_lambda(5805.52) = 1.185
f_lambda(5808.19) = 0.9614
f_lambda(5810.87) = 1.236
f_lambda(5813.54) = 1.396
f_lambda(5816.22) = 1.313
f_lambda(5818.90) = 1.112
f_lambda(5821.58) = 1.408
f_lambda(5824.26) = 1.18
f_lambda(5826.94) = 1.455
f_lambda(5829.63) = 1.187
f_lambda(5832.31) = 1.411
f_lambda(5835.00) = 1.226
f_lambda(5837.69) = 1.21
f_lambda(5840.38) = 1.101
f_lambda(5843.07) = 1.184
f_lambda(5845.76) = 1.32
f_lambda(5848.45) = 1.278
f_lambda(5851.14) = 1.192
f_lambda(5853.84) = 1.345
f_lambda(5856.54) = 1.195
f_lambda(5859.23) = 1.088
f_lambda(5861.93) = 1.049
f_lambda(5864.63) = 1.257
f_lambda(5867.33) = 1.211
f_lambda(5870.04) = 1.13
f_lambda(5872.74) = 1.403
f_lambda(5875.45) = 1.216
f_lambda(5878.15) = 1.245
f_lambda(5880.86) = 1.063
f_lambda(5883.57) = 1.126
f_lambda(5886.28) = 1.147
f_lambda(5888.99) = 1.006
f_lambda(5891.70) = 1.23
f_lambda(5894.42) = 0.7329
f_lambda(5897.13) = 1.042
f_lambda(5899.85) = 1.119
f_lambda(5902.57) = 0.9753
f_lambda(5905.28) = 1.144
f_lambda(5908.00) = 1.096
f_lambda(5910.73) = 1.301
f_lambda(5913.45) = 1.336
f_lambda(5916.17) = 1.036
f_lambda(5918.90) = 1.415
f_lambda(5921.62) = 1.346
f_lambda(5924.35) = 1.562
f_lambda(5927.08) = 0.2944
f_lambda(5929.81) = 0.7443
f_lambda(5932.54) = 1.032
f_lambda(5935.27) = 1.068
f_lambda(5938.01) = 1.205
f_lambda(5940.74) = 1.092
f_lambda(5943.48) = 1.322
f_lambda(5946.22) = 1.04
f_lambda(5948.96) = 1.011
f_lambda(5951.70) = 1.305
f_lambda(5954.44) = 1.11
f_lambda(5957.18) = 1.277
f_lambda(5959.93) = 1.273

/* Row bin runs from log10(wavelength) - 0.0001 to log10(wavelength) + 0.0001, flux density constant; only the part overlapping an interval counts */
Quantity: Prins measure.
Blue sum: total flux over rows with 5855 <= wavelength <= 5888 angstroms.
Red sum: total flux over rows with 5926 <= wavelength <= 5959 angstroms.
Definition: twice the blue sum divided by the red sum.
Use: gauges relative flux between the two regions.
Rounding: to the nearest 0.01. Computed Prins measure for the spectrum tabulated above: 2.26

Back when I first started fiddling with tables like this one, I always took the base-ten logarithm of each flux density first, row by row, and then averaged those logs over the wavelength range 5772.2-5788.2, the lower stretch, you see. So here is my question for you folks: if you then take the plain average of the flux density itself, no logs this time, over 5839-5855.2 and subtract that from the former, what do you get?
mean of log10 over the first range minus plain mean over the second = -1.18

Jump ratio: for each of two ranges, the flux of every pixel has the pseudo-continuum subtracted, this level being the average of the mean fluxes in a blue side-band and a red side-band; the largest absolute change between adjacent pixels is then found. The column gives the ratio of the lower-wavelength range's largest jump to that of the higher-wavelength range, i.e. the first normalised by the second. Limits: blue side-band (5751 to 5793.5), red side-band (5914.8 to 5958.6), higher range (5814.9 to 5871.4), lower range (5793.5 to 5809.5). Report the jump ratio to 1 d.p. 1.5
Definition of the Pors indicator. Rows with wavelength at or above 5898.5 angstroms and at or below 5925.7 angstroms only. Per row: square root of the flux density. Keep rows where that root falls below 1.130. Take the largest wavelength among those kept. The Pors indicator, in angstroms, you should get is 5916.17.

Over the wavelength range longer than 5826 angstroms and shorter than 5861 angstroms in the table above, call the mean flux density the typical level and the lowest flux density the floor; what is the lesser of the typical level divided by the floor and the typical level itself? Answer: 1.14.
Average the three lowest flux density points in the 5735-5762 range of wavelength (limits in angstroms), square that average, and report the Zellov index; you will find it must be 1.3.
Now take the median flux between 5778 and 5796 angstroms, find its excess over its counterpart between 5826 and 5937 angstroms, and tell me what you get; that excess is 0.11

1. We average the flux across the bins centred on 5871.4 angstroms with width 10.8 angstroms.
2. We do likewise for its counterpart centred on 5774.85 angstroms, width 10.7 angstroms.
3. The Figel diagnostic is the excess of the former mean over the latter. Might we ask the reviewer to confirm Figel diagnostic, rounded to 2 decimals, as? 0.06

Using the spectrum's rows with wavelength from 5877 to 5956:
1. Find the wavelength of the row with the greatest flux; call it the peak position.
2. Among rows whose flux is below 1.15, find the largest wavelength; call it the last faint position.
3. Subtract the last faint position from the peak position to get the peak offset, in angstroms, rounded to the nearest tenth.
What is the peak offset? -30.1 angstroms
